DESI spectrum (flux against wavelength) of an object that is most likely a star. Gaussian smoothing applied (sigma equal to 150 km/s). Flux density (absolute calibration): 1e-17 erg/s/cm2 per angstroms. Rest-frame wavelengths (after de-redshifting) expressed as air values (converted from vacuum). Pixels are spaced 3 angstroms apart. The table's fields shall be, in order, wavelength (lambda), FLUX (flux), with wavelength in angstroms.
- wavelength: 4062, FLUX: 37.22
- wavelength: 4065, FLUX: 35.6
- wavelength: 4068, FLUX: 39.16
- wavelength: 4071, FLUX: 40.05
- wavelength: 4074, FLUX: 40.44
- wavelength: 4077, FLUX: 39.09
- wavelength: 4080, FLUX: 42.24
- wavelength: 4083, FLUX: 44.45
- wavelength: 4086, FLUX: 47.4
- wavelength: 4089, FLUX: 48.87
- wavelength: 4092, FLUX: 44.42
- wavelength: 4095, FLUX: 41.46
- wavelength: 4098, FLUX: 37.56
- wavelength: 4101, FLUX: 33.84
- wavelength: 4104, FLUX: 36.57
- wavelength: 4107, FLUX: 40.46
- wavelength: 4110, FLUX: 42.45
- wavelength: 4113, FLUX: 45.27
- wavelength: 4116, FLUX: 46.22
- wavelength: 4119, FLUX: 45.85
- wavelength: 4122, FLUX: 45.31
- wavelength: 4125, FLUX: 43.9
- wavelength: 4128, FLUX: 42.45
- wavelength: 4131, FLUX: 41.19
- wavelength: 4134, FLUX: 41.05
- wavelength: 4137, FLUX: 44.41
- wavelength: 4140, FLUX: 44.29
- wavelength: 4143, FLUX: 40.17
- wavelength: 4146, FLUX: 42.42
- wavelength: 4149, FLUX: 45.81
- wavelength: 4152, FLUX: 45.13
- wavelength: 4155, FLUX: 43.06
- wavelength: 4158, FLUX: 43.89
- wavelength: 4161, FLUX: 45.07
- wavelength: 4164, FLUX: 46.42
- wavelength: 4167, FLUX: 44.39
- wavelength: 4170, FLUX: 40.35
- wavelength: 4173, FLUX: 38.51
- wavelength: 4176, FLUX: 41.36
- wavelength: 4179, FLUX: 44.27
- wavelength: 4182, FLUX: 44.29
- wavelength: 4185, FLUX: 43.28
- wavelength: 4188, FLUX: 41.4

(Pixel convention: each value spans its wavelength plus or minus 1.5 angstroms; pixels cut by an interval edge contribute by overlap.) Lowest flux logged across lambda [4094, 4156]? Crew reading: 33.84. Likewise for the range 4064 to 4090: 35.6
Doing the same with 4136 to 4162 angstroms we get 40.17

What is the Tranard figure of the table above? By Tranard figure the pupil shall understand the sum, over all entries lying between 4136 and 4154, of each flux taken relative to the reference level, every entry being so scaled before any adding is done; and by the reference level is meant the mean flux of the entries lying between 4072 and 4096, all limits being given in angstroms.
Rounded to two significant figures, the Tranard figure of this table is 6.0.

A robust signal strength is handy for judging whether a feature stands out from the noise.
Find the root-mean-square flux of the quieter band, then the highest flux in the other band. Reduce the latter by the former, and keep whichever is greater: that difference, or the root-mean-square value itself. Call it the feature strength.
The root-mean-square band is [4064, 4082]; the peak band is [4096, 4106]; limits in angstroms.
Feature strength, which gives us 39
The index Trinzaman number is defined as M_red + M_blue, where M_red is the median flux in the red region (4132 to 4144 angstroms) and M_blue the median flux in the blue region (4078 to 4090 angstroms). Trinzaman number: 89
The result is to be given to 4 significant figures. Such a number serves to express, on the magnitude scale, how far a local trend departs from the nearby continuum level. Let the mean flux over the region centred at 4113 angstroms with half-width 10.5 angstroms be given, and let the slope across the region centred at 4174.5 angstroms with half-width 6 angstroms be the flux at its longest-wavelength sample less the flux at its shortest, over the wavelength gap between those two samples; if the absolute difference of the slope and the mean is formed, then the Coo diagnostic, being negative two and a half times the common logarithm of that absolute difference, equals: -4.077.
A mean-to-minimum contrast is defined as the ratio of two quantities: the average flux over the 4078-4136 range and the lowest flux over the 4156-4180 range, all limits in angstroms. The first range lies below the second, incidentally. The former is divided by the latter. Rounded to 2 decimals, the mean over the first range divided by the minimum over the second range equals 1.11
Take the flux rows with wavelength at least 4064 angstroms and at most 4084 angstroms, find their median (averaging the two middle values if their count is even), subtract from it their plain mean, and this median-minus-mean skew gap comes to -0.10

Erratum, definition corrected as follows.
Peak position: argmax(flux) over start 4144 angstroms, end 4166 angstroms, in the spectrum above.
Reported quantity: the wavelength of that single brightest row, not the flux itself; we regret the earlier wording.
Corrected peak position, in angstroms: 4164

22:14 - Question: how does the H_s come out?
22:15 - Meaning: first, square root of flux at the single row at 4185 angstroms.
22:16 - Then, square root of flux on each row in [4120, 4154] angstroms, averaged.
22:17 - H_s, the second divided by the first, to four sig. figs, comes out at 1.000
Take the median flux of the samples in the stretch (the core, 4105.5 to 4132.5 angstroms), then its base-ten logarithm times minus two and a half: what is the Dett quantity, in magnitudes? -4.106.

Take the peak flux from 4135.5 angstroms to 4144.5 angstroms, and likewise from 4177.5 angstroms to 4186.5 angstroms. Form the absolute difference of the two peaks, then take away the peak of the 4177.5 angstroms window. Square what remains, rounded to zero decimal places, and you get 1951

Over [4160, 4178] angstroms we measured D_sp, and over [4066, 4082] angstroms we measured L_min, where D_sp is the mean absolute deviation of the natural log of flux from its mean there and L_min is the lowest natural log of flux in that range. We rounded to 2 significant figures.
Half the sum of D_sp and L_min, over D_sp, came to 30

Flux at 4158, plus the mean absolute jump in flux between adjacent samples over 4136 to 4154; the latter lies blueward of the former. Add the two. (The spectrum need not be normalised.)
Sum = 46.0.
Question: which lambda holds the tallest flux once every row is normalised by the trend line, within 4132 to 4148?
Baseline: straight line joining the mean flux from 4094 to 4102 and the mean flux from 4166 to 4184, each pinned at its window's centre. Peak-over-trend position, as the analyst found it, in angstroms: 4137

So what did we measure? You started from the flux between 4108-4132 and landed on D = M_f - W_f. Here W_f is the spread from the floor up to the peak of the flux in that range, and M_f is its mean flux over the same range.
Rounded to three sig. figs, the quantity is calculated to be 39.0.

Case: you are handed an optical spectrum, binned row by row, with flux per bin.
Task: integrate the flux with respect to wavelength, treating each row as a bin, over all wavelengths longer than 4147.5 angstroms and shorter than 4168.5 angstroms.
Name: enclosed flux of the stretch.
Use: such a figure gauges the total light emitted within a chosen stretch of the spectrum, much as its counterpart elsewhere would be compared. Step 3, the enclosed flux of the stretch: 941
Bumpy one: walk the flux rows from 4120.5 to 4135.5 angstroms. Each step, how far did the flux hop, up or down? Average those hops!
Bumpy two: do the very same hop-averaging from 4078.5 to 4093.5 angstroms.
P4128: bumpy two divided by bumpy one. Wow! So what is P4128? 2.6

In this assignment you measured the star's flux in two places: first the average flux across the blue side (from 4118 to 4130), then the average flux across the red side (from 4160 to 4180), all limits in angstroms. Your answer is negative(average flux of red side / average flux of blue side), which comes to -0.97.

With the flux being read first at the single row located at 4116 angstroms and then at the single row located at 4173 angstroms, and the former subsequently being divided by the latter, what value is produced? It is 1.20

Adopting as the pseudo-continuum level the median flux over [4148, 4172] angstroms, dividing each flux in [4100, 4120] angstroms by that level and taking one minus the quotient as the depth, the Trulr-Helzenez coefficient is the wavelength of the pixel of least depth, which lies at 4116 angstroms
